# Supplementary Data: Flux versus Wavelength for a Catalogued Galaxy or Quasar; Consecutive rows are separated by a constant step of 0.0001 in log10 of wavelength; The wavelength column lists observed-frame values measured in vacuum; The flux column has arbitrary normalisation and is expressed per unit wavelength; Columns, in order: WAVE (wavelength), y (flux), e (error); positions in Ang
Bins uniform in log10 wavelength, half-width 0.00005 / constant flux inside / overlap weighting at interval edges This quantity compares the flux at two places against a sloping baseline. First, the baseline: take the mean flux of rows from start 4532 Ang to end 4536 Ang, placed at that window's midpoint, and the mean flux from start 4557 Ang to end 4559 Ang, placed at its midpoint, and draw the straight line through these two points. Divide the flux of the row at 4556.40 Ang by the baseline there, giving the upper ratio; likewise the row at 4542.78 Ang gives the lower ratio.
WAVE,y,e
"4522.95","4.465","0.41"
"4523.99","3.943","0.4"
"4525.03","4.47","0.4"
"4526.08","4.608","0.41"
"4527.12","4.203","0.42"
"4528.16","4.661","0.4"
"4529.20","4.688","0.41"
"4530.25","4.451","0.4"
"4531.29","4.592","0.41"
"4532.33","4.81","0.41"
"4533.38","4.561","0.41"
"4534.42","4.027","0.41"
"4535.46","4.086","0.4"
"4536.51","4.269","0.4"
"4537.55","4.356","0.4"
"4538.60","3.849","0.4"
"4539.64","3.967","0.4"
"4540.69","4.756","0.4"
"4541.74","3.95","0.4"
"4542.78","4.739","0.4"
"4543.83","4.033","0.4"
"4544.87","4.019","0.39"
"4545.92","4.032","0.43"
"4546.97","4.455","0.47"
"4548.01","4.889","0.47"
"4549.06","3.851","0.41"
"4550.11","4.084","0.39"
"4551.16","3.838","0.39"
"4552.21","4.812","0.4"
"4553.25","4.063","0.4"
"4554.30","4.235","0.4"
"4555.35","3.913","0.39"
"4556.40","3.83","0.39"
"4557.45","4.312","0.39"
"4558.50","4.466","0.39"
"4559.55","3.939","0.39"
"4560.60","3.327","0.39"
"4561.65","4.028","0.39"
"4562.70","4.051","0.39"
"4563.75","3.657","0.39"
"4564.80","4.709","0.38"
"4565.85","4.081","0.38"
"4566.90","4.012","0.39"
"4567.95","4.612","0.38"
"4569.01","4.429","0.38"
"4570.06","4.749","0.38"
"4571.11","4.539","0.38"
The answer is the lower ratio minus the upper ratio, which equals 0.21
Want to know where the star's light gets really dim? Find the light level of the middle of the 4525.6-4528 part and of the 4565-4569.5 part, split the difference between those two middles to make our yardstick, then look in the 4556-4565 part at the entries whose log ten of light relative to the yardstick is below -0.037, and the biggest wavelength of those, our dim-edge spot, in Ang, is 4563.75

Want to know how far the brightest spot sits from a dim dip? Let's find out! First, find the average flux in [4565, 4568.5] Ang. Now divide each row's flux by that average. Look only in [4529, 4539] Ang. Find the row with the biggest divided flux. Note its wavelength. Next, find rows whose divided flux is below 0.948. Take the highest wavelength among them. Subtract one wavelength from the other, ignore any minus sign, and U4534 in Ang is 6.3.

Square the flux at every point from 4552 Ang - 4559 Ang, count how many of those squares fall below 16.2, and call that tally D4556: 2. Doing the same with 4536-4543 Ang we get 3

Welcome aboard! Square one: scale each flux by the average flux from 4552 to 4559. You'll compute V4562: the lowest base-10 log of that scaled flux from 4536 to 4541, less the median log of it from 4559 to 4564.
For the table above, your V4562 -0.010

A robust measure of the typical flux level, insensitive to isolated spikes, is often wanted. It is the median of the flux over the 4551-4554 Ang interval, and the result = 4.06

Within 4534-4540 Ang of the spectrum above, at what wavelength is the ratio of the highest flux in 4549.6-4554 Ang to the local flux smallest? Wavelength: 4537.55 Ang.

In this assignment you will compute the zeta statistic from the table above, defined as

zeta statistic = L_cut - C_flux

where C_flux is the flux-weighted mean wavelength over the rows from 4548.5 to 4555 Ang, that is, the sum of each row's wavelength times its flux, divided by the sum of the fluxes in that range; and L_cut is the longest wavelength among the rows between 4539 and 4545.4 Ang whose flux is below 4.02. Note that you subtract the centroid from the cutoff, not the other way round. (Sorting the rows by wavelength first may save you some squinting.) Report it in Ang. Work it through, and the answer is -6.9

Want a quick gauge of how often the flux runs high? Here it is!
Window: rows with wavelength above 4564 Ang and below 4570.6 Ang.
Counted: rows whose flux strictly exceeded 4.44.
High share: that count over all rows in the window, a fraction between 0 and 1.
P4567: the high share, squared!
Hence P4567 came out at 0.25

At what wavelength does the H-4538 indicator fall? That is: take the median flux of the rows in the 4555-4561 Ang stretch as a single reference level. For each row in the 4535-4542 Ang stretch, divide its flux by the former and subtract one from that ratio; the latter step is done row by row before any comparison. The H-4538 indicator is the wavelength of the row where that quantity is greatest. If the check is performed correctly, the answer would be 4540.69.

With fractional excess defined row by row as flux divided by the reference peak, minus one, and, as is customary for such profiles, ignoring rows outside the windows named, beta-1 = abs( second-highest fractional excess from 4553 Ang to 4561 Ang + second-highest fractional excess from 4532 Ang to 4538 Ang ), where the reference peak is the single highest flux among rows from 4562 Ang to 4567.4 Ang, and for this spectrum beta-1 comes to 0.12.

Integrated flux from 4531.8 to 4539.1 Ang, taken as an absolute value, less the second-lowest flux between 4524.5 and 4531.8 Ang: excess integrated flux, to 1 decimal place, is 26.8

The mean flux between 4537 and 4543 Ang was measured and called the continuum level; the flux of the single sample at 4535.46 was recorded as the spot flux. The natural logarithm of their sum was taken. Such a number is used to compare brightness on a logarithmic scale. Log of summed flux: 2.12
